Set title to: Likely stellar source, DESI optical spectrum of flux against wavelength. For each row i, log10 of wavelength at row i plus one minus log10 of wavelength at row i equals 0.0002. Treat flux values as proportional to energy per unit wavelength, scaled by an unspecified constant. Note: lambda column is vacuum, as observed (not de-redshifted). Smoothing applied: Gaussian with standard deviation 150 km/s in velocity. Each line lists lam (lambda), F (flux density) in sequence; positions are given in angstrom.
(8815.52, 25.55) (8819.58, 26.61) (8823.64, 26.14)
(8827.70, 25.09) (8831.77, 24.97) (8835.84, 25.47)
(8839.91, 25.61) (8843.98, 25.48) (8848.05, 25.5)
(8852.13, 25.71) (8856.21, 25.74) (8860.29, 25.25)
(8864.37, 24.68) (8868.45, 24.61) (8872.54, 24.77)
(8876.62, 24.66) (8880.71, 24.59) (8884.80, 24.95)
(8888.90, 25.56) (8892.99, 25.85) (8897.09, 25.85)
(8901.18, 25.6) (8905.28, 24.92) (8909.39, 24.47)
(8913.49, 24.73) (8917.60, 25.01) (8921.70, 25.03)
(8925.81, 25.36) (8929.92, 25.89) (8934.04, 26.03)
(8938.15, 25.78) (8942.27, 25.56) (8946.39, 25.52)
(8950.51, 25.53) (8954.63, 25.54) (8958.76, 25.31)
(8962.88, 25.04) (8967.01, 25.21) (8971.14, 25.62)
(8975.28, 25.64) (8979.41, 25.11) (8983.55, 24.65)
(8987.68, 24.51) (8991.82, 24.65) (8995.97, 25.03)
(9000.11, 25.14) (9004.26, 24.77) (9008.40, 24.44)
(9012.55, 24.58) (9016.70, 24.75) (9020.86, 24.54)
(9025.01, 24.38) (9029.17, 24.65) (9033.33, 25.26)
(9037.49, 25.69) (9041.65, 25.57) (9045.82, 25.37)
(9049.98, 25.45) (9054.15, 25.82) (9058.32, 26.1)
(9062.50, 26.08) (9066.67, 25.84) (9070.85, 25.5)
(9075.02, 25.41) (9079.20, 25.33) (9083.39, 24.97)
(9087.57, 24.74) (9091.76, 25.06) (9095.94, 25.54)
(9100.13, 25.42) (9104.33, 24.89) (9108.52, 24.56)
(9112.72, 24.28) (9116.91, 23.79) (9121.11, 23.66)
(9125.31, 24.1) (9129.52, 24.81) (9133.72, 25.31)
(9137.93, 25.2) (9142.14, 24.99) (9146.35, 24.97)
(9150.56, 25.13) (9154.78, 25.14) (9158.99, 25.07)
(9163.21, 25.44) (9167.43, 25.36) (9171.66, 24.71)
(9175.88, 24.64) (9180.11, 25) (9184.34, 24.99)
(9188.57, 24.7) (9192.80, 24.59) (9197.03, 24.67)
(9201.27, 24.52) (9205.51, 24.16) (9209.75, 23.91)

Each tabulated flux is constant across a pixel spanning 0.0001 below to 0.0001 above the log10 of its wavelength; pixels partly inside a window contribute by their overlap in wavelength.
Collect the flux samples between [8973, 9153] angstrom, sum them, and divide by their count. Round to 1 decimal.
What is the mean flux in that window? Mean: 25.0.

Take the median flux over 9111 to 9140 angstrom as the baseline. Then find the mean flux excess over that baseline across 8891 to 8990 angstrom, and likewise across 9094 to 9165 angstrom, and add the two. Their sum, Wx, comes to 1.60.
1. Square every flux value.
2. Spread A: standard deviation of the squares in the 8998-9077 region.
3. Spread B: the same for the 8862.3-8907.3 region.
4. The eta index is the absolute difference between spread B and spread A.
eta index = 3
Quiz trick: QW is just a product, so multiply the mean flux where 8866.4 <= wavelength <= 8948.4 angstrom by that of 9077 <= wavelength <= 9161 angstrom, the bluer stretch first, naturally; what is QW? 627.1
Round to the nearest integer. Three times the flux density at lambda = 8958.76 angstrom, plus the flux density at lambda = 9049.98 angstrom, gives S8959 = 101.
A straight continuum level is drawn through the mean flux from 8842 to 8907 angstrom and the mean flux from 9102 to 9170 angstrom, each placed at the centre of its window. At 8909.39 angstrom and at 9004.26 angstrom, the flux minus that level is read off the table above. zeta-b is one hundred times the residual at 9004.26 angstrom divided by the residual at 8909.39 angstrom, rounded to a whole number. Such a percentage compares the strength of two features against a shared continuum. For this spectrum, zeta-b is 35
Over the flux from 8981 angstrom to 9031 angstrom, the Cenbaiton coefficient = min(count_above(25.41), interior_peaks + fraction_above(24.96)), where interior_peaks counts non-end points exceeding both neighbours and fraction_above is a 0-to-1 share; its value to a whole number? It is 0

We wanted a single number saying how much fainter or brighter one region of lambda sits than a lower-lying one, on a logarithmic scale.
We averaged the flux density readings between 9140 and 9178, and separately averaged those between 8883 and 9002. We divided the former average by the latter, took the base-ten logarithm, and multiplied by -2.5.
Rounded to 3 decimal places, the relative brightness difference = 0.010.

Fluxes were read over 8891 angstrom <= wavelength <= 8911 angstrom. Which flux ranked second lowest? 24.92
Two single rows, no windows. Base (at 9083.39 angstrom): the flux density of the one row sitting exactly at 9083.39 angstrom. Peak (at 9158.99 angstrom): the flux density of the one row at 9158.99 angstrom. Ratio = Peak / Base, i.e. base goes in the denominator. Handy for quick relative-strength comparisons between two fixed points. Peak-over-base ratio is 1.00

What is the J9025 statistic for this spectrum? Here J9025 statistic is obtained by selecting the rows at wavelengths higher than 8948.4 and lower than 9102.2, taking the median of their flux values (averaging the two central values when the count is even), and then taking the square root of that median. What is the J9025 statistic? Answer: 5.03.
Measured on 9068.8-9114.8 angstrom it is 5.01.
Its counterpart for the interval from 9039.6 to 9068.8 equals 5.08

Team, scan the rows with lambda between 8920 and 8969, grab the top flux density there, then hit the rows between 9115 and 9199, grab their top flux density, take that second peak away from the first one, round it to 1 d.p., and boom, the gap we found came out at 0.6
